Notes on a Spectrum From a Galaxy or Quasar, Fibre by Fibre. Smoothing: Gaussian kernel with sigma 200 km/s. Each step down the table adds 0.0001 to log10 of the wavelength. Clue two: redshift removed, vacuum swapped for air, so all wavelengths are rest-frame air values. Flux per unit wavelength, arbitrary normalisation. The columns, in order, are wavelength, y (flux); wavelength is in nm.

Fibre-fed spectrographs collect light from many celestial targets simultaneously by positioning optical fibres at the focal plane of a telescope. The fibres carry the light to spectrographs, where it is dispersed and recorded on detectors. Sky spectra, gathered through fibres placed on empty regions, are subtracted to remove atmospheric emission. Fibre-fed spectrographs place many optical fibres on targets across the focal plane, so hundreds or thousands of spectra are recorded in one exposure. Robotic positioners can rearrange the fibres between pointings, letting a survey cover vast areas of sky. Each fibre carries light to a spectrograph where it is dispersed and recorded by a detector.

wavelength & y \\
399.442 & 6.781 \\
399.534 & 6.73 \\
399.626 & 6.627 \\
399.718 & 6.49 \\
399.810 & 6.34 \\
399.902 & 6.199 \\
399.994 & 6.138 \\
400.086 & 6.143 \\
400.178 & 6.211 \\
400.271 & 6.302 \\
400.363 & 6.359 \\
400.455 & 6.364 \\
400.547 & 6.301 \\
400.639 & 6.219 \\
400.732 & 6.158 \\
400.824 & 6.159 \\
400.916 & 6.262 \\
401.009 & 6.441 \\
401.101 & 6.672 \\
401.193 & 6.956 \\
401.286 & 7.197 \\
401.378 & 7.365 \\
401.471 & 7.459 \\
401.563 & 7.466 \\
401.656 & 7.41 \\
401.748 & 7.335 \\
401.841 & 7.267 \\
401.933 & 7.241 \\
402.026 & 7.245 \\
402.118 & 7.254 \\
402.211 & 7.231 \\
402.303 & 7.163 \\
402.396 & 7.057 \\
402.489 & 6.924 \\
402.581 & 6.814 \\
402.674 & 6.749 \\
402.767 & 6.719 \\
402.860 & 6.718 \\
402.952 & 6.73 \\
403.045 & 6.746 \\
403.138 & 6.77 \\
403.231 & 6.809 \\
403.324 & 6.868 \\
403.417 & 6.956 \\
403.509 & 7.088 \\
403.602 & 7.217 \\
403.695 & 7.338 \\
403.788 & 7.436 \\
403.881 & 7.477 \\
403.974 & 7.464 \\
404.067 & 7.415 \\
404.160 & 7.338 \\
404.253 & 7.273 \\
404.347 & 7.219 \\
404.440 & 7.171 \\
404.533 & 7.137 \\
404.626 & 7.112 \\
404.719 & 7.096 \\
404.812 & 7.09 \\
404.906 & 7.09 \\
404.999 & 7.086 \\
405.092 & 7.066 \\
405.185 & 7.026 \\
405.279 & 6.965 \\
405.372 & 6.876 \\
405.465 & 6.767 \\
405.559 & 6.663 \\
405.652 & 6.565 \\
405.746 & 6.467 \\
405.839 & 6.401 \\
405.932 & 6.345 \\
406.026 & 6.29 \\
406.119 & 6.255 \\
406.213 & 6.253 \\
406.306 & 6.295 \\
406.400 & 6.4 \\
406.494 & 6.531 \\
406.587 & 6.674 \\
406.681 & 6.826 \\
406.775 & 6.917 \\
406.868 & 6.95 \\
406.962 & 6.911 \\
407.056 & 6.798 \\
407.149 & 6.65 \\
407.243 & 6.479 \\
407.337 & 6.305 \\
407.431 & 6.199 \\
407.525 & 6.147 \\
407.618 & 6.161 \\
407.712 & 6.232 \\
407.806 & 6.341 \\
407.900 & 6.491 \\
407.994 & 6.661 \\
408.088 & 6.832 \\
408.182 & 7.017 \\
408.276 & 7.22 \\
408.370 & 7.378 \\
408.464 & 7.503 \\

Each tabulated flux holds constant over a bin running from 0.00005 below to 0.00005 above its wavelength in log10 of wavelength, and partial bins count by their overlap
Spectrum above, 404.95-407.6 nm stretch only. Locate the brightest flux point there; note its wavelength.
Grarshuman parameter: 404.999 nm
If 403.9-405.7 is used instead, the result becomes 403.974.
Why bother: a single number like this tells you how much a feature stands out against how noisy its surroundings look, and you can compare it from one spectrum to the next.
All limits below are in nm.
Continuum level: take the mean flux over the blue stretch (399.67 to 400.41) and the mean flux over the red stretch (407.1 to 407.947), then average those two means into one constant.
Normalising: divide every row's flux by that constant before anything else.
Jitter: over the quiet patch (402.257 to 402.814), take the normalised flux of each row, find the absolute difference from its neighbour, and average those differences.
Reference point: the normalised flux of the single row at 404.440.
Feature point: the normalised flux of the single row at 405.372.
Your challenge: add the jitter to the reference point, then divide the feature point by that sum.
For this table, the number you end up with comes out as 0.95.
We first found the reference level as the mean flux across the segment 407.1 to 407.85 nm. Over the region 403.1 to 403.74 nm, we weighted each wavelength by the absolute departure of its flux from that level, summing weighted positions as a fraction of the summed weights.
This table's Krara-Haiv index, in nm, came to 403.47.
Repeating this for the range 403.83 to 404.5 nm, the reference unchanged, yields 404.14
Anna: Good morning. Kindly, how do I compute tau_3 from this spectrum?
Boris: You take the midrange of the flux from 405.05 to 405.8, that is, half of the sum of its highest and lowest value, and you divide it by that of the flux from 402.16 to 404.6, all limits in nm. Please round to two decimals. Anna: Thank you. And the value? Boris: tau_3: 0.95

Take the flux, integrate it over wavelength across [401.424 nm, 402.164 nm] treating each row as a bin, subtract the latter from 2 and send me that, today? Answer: -3.4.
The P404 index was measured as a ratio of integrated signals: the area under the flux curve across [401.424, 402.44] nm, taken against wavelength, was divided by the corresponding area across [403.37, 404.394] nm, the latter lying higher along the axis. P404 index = 0.99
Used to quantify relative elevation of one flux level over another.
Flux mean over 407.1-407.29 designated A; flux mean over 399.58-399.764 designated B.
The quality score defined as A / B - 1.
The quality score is 0.00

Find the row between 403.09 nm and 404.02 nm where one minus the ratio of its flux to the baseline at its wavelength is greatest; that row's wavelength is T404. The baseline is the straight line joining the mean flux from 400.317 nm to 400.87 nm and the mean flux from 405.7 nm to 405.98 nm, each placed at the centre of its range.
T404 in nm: 403.138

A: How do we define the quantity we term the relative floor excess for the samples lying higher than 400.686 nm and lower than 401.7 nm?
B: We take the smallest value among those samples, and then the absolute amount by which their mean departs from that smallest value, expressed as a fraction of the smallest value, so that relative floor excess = 0.115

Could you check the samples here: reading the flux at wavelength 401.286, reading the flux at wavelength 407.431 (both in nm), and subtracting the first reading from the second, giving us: -1.0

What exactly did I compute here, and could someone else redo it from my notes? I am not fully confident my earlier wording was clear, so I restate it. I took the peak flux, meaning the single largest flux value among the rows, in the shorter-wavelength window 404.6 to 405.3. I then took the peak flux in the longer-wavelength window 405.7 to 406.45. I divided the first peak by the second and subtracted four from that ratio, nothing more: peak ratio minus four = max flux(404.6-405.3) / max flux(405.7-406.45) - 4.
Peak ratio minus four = -2.90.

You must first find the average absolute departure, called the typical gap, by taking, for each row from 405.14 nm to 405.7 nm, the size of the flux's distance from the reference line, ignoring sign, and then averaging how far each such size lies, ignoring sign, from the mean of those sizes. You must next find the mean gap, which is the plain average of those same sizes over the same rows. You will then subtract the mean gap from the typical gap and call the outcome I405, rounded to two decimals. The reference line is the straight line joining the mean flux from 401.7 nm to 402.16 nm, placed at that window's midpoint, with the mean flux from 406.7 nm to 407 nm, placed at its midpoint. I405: -0.08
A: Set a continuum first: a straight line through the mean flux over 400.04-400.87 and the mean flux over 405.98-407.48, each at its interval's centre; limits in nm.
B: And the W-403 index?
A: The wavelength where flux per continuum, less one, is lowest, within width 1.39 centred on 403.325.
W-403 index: 402.860 nm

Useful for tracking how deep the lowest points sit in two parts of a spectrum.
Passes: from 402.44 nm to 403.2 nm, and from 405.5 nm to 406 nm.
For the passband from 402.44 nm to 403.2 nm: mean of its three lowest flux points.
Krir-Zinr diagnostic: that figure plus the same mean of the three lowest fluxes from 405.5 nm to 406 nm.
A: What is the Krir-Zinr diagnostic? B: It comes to 13.1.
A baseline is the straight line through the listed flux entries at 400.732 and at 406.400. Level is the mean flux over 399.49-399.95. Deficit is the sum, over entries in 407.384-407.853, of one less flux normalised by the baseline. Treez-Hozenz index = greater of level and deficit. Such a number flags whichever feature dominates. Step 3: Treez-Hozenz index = 6.48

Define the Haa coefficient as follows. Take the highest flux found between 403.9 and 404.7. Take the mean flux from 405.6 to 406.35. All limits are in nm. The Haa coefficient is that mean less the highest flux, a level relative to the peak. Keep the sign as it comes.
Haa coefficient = -1.1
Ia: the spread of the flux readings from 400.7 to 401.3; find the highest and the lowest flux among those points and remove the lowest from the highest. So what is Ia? 1.0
